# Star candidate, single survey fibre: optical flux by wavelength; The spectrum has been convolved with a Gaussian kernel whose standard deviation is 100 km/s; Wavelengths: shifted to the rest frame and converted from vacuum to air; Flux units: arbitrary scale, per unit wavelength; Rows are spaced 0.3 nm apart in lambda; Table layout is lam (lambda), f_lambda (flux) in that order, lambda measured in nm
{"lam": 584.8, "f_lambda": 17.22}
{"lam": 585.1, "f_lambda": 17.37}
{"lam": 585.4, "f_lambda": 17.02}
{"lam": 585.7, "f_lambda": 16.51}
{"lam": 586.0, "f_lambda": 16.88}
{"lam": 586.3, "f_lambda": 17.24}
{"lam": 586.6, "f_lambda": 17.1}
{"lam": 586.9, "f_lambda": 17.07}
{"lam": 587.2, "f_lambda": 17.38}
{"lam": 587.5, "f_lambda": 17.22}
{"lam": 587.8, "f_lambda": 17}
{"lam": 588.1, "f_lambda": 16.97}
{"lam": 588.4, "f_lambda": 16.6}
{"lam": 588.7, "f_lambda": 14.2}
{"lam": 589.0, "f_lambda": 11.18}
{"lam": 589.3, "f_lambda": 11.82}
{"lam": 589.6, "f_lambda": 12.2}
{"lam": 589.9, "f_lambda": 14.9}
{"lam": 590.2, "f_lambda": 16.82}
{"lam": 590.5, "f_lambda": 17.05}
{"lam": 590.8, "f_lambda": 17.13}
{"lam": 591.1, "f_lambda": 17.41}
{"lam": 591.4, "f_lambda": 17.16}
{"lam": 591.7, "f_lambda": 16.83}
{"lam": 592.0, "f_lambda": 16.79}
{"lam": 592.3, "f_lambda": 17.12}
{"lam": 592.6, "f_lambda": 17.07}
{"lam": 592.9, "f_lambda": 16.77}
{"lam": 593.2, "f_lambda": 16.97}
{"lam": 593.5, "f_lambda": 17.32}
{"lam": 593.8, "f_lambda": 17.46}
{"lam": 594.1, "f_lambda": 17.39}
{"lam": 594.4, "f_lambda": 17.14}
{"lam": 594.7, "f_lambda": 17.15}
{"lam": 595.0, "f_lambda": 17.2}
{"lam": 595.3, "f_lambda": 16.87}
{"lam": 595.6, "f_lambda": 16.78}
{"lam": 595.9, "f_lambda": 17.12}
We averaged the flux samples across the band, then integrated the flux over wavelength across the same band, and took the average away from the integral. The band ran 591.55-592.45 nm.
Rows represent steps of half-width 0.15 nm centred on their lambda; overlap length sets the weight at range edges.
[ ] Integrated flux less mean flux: -1.69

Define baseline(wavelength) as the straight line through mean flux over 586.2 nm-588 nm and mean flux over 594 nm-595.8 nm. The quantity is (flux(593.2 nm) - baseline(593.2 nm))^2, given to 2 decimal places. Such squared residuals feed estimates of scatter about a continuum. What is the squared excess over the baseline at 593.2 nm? 0.02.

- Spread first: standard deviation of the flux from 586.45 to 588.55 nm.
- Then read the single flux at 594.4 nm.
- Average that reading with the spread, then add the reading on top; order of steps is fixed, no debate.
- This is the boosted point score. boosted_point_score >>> 25.8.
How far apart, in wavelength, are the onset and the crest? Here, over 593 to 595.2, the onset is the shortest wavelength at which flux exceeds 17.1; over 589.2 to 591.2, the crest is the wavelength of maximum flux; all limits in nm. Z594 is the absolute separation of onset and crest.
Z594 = 2.40 nm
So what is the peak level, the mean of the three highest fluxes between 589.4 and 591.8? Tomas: 17.2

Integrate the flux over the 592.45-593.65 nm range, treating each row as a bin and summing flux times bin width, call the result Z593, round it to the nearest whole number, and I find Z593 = 20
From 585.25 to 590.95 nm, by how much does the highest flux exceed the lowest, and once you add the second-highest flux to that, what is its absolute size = 23.4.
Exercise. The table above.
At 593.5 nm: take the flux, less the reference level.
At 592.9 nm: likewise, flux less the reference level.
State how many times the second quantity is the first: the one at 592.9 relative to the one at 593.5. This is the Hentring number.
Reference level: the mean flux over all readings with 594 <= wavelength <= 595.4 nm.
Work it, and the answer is -2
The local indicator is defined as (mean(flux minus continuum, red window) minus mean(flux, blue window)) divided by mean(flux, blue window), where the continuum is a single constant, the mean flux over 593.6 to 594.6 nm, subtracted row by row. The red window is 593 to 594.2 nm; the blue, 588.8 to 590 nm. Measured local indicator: -1.00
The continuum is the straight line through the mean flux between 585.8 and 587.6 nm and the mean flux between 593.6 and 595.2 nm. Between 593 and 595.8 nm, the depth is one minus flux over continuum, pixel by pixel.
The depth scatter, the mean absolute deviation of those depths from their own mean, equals 0.01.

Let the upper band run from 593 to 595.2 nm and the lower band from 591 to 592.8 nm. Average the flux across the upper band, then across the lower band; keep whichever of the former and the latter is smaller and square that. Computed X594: 291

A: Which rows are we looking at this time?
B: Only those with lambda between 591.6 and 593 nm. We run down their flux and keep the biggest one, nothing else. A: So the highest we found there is 17.12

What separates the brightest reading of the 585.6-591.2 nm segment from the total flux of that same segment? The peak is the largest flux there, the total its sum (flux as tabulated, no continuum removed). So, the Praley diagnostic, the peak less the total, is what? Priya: -285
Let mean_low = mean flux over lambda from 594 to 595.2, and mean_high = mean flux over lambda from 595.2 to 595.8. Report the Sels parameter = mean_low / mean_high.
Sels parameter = 1.02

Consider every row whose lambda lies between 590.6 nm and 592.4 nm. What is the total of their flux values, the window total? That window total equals 102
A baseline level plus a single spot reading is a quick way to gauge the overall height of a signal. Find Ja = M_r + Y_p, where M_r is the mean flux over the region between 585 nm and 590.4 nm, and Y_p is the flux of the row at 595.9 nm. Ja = 33.0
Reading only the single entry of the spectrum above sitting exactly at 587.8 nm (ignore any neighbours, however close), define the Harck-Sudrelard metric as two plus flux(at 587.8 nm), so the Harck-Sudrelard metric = 19.0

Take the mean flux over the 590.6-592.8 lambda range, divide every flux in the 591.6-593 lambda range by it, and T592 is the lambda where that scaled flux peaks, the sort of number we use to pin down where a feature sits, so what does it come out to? 592.3 nm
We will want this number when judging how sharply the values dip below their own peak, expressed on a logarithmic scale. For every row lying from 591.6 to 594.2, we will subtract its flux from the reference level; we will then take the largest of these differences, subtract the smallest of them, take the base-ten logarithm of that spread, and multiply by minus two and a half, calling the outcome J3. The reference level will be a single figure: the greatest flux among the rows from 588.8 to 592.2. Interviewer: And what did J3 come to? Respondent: 0.4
